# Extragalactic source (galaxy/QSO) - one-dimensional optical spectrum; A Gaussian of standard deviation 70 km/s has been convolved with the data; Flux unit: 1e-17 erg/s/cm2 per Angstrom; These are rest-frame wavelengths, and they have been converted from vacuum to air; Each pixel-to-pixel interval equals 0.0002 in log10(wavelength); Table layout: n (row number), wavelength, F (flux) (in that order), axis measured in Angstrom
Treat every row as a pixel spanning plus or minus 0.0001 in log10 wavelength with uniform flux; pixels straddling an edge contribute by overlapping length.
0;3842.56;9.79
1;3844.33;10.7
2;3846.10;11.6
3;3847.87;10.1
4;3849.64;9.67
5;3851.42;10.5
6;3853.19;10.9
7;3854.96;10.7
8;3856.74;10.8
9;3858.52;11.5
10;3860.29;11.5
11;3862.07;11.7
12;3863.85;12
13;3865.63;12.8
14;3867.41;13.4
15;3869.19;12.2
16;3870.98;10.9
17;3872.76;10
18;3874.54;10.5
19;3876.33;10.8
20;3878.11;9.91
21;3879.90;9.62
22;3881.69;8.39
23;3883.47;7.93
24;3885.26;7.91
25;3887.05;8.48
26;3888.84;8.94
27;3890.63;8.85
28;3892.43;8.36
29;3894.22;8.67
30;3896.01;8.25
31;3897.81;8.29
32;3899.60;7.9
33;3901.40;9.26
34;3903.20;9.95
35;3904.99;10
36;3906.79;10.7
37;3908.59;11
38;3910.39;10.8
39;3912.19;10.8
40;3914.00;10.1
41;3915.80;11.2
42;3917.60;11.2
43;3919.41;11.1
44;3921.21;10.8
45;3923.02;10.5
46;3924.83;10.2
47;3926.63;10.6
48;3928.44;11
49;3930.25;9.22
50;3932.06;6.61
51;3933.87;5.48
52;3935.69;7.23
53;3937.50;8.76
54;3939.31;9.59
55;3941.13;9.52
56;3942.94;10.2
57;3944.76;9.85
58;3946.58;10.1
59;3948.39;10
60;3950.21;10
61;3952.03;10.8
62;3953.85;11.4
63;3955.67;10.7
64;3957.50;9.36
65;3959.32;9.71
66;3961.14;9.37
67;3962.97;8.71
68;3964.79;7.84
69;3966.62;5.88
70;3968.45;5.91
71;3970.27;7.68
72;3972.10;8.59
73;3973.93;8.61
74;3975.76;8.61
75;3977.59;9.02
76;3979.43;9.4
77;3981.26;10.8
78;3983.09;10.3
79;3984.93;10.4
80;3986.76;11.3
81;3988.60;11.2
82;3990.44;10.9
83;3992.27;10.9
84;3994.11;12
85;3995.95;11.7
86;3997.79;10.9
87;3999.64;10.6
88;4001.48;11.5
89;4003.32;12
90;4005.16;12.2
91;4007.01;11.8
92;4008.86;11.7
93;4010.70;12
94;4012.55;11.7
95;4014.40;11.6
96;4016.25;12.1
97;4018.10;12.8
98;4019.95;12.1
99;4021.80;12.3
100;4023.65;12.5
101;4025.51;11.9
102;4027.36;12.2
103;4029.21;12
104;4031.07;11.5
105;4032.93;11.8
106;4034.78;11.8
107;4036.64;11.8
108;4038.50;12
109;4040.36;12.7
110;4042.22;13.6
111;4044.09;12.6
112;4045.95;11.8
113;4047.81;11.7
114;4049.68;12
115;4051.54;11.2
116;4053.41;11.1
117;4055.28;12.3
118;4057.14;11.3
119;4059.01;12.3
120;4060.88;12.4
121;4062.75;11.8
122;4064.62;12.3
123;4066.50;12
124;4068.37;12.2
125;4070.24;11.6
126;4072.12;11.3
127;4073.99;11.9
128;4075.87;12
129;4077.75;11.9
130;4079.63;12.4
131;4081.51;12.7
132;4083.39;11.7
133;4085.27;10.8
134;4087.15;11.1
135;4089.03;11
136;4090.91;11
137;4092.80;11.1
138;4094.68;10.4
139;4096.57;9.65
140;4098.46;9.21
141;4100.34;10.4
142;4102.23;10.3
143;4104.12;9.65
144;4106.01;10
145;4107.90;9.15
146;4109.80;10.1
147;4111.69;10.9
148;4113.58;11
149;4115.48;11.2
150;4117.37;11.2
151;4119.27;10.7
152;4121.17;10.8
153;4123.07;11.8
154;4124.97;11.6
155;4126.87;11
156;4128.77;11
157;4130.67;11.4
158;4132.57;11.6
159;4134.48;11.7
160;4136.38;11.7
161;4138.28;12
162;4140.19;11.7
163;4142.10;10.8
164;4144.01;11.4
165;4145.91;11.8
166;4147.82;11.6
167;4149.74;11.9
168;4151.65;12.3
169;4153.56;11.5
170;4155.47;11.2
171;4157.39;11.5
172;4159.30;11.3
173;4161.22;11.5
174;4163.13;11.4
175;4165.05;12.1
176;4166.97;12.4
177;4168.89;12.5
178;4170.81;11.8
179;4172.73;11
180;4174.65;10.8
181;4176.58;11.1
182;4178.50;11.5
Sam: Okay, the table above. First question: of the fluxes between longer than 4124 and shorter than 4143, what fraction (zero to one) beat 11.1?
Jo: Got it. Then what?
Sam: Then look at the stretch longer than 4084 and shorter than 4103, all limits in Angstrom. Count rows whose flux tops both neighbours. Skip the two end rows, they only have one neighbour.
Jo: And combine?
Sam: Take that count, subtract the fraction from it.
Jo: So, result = 2.3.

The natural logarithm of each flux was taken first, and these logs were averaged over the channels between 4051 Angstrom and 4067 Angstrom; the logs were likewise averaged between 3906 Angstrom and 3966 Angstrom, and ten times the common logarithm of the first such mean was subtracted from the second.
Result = -1.66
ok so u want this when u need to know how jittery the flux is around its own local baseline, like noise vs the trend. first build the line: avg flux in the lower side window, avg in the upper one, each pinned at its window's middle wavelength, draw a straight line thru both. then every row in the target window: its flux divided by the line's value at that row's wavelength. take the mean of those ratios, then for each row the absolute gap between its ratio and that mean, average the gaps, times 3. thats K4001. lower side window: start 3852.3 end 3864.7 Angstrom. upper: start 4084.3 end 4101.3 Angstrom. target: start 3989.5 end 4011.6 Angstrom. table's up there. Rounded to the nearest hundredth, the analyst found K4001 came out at 0.13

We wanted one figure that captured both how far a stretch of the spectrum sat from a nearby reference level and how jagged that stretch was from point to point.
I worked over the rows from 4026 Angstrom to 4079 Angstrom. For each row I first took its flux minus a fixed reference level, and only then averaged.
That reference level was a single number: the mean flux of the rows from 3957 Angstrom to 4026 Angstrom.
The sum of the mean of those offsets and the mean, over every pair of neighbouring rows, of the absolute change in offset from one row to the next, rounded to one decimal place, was 2.0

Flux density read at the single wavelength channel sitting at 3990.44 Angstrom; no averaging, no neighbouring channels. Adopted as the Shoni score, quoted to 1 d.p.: 10.9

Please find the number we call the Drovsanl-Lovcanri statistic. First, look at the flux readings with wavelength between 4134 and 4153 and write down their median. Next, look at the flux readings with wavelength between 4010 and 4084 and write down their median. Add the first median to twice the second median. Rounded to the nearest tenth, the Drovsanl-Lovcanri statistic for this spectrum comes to 35.7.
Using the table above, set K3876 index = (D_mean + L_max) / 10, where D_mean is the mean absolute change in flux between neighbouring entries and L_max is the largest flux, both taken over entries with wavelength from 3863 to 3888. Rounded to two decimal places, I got 1.41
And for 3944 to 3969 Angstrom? 1.20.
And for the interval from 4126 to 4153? 1.26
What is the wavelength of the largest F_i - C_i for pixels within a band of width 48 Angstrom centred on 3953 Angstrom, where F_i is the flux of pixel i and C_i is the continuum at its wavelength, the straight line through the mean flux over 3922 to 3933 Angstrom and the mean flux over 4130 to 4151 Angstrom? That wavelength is 3953.85 Angstrom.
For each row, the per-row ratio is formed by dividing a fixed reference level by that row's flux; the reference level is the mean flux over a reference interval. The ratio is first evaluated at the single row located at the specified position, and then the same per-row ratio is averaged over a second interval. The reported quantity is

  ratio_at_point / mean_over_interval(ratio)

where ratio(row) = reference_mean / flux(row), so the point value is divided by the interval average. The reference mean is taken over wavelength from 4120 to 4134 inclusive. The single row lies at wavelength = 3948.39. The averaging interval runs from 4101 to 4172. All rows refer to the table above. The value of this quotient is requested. 1.12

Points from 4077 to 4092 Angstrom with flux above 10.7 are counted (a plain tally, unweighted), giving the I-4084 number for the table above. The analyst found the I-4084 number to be 8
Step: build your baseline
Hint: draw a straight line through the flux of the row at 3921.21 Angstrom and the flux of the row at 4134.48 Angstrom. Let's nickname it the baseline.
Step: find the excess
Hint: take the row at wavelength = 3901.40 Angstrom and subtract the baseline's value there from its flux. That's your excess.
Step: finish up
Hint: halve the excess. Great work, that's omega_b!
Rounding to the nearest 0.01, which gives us -0.73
